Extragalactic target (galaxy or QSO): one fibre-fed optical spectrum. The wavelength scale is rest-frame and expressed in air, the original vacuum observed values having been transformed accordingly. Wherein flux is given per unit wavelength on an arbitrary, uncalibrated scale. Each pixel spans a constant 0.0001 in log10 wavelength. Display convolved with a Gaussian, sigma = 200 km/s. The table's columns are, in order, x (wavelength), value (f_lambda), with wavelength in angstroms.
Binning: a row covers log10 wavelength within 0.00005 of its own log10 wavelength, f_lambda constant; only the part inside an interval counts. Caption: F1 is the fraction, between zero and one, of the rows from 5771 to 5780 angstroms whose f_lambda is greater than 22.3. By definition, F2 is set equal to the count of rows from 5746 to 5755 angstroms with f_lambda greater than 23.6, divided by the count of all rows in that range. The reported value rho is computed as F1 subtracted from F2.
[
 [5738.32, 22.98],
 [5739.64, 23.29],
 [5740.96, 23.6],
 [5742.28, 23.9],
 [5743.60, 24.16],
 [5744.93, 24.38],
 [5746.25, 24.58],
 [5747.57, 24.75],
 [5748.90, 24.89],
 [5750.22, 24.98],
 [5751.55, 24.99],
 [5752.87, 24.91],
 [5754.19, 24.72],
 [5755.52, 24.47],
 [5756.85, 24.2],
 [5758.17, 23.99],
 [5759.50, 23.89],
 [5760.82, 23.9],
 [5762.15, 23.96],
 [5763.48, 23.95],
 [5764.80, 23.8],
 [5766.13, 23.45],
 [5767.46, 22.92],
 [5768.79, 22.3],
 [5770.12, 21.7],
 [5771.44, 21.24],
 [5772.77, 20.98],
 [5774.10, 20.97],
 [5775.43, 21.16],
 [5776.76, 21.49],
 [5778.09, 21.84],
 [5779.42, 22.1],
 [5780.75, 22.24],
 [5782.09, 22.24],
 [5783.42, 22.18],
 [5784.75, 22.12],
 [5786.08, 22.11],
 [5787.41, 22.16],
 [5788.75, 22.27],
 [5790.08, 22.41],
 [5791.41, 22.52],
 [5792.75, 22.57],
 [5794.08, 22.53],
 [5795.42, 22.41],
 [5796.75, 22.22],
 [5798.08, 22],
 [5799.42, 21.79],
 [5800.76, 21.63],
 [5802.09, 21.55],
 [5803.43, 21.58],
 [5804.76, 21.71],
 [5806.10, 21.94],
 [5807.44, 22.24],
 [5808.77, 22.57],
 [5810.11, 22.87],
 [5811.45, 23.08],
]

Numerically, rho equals 1.0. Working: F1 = 0.00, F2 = 1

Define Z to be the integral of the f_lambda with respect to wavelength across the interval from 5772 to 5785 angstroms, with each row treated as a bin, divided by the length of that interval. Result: 21.7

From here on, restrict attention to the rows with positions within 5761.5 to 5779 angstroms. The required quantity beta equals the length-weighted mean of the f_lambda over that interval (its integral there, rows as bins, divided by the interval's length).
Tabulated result 22.3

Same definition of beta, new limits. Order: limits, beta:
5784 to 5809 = 22.1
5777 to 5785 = 22.1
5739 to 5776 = 23.6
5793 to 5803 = 22.0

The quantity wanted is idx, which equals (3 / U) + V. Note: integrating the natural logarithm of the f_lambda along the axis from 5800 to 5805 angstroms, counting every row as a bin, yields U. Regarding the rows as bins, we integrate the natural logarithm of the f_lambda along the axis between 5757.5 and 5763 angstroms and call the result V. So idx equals 17.7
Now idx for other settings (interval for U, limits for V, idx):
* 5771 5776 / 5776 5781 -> 15.6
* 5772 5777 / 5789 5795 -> 18.9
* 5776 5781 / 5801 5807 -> 18.7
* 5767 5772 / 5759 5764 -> 16.1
